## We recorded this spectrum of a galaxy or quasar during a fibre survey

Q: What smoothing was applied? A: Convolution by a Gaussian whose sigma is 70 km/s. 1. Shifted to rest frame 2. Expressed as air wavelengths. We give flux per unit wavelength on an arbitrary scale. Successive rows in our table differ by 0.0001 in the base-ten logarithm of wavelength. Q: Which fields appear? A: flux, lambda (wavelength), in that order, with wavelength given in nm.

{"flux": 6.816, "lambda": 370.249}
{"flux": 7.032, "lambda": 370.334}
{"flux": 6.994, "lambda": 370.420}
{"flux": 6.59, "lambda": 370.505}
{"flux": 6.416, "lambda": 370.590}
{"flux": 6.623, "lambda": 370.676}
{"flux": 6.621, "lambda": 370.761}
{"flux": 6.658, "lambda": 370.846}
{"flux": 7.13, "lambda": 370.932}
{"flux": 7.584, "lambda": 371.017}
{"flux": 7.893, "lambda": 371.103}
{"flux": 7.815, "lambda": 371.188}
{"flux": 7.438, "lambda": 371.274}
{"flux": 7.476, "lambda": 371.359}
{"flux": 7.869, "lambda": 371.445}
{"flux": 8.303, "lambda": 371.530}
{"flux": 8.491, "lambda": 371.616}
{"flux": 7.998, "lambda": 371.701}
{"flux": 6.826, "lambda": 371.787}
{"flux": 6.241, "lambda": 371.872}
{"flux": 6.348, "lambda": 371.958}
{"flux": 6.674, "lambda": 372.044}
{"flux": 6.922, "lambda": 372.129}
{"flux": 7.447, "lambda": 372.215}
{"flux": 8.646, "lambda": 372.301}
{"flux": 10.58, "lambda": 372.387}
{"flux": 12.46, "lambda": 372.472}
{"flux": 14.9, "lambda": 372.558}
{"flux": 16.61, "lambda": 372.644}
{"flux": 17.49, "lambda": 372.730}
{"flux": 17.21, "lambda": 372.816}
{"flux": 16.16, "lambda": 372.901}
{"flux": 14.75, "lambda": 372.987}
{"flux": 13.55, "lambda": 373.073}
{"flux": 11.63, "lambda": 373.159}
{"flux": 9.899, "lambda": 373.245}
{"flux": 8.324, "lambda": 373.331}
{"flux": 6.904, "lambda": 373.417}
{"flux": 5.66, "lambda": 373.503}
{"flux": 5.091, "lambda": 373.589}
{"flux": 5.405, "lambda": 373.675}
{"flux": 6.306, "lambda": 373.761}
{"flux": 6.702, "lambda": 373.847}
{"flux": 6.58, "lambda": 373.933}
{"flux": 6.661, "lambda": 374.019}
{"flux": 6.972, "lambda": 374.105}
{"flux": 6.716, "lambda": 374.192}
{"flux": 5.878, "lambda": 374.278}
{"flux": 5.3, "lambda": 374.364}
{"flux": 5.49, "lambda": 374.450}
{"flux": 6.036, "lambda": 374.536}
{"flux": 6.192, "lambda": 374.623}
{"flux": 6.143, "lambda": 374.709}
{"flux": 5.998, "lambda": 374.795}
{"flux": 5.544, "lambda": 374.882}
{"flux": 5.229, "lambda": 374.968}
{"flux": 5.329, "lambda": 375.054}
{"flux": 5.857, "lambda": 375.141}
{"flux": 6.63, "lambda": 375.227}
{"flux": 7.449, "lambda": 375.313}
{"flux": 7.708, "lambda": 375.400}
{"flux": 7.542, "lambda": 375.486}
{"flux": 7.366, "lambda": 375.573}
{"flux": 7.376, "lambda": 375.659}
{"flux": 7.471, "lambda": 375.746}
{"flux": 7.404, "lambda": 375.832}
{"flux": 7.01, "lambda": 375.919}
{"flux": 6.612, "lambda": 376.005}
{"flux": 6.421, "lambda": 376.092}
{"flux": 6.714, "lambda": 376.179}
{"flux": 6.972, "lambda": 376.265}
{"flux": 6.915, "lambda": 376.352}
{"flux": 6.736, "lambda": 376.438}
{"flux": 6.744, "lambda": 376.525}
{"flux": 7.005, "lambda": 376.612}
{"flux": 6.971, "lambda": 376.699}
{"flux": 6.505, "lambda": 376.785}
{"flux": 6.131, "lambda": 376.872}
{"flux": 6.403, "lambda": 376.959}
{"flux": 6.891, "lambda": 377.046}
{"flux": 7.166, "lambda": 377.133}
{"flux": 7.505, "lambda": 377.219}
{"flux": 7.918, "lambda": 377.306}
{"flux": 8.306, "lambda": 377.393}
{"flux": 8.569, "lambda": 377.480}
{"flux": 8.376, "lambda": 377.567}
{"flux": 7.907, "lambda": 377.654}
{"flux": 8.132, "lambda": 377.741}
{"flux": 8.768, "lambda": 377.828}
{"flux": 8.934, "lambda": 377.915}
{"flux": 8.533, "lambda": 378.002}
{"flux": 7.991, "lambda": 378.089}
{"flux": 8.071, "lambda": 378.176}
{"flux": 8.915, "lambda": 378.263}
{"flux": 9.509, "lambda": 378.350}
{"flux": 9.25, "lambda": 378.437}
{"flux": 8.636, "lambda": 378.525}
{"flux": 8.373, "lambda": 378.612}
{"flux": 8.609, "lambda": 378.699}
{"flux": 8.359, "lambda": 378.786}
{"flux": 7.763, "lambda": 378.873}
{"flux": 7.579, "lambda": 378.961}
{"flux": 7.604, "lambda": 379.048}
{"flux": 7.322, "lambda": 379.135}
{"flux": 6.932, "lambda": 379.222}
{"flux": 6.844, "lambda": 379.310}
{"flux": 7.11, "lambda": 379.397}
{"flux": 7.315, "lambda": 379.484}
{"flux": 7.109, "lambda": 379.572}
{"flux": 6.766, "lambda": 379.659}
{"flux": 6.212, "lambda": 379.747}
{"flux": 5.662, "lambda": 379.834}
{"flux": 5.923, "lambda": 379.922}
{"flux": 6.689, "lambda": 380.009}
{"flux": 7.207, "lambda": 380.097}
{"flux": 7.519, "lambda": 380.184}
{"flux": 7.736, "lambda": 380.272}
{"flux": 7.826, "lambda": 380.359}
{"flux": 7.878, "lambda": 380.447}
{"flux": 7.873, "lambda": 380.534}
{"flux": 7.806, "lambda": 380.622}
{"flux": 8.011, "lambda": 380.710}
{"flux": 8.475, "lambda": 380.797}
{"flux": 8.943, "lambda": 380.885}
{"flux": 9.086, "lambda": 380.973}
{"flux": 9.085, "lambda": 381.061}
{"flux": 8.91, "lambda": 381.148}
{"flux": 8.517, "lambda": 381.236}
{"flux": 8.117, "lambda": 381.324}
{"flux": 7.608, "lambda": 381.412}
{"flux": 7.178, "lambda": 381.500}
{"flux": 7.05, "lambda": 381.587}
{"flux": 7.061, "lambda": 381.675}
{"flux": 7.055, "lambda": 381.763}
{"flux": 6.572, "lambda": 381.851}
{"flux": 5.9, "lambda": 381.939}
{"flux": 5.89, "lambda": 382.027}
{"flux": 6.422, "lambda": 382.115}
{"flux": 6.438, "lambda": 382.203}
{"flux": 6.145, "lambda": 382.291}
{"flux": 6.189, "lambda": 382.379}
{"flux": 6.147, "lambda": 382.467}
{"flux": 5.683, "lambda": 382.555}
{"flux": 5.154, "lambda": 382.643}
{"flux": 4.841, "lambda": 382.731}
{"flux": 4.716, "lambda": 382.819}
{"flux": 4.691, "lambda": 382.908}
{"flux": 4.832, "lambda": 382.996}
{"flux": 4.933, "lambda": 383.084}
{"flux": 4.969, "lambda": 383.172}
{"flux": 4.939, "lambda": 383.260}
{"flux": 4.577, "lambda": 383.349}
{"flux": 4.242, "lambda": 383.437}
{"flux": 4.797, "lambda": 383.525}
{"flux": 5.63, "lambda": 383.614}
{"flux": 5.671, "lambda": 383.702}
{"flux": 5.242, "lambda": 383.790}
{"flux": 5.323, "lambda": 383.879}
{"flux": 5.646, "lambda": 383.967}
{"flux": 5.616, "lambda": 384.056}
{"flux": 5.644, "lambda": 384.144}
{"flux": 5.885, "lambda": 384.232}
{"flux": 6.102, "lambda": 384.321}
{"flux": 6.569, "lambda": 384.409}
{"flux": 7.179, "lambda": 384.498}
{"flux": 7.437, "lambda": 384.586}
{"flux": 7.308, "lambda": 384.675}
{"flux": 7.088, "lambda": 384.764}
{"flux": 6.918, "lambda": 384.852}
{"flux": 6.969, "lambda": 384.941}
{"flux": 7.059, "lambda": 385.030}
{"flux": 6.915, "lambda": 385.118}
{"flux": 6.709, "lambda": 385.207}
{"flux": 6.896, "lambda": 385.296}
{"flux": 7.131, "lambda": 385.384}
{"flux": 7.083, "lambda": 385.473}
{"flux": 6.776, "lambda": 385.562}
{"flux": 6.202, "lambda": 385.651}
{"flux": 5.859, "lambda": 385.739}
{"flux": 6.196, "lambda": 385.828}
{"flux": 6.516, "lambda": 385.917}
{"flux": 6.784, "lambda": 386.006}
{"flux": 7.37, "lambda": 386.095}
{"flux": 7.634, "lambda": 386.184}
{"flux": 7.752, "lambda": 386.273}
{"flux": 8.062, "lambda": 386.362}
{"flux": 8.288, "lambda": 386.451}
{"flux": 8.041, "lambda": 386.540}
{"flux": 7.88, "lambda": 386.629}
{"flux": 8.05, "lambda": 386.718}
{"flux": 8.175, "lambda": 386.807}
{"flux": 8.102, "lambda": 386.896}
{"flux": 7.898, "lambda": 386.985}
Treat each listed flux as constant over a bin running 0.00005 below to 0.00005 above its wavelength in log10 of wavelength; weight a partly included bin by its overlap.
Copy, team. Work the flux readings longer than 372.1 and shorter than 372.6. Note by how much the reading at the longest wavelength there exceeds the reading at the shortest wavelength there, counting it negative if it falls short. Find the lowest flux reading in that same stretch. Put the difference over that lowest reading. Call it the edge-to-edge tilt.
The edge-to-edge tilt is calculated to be 1.2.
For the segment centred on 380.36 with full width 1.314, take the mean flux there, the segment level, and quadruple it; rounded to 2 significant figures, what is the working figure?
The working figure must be 30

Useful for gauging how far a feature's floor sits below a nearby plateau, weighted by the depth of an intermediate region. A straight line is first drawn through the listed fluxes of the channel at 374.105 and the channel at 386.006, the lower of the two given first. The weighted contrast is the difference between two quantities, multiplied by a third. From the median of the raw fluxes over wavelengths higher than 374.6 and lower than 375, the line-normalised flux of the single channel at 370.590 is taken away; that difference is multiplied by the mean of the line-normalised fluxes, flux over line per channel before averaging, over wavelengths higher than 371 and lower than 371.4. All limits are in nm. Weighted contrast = 5.54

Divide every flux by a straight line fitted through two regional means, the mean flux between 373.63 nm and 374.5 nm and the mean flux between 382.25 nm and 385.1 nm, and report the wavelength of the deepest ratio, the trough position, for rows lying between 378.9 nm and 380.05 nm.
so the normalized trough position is 379.834 nm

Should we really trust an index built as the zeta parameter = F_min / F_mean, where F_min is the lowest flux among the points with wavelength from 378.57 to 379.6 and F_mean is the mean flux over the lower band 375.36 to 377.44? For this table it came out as 0.97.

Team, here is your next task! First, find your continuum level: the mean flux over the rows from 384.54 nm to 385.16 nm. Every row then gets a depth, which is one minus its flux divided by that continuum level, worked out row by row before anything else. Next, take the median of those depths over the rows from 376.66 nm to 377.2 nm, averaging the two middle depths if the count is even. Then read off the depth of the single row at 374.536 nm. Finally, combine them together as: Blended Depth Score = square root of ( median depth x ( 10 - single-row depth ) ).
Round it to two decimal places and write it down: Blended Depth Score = 0.75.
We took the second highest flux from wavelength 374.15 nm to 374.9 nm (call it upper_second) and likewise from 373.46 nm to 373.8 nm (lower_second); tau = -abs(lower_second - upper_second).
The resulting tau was -1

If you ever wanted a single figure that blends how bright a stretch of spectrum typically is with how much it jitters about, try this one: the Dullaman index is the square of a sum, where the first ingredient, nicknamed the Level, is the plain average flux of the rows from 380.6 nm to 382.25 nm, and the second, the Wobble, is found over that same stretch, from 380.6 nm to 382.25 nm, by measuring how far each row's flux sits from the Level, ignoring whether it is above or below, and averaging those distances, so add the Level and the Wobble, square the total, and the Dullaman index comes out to 72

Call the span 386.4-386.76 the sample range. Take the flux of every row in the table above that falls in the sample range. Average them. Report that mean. 8.1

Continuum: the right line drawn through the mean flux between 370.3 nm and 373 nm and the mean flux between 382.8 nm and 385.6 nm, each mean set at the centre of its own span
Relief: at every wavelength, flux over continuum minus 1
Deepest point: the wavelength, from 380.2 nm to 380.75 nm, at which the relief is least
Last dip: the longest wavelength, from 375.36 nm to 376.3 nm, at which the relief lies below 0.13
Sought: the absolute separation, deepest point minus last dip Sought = 4.01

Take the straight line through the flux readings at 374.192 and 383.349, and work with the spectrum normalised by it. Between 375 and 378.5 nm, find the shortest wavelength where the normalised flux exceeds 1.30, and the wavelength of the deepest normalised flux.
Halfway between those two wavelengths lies 376.18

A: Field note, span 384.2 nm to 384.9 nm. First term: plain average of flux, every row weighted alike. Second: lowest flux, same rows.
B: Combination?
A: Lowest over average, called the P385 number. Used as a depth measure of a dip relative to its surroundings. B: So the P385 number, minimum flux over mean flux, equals 0.86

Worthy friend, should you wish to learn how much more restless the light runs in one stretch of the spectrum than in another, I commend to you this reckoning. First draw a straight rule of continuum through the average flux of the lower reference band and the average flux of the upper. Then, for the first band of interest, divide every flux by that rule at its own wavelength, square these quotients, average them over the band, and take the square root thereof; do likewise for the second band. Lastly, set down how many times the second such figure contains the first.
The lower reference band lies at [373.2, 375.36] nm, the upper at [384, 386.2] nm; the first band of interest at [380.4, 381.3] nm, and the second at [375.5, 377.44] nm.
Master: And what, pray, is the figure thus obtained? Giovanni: 0.85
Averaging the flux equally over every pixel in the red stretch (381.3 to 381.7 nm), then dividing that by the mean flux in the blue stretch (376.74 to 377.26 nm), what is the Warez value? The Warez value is 1.09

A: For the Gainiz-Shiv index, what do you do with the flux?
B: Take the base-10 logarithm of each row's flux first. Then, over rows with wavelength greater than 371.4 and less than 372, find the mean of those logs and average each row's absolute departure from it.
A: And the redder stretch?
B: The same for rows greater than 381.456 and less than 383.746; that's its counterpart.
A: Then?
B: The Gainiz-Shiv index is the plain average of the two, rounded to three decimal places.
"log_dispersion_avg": 0.054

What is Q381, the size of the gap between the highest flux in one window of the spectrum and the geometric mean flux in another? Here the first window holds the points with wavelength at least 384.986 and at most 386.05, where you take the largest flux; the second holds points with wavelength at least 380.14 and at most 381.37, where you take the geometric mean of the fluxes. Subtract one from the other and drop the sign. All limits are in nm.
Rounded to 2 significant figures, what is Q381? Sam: 1.1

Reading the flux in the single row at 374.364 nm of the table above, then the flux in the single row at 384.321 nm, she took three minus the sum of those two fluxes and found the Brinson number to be -8.4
